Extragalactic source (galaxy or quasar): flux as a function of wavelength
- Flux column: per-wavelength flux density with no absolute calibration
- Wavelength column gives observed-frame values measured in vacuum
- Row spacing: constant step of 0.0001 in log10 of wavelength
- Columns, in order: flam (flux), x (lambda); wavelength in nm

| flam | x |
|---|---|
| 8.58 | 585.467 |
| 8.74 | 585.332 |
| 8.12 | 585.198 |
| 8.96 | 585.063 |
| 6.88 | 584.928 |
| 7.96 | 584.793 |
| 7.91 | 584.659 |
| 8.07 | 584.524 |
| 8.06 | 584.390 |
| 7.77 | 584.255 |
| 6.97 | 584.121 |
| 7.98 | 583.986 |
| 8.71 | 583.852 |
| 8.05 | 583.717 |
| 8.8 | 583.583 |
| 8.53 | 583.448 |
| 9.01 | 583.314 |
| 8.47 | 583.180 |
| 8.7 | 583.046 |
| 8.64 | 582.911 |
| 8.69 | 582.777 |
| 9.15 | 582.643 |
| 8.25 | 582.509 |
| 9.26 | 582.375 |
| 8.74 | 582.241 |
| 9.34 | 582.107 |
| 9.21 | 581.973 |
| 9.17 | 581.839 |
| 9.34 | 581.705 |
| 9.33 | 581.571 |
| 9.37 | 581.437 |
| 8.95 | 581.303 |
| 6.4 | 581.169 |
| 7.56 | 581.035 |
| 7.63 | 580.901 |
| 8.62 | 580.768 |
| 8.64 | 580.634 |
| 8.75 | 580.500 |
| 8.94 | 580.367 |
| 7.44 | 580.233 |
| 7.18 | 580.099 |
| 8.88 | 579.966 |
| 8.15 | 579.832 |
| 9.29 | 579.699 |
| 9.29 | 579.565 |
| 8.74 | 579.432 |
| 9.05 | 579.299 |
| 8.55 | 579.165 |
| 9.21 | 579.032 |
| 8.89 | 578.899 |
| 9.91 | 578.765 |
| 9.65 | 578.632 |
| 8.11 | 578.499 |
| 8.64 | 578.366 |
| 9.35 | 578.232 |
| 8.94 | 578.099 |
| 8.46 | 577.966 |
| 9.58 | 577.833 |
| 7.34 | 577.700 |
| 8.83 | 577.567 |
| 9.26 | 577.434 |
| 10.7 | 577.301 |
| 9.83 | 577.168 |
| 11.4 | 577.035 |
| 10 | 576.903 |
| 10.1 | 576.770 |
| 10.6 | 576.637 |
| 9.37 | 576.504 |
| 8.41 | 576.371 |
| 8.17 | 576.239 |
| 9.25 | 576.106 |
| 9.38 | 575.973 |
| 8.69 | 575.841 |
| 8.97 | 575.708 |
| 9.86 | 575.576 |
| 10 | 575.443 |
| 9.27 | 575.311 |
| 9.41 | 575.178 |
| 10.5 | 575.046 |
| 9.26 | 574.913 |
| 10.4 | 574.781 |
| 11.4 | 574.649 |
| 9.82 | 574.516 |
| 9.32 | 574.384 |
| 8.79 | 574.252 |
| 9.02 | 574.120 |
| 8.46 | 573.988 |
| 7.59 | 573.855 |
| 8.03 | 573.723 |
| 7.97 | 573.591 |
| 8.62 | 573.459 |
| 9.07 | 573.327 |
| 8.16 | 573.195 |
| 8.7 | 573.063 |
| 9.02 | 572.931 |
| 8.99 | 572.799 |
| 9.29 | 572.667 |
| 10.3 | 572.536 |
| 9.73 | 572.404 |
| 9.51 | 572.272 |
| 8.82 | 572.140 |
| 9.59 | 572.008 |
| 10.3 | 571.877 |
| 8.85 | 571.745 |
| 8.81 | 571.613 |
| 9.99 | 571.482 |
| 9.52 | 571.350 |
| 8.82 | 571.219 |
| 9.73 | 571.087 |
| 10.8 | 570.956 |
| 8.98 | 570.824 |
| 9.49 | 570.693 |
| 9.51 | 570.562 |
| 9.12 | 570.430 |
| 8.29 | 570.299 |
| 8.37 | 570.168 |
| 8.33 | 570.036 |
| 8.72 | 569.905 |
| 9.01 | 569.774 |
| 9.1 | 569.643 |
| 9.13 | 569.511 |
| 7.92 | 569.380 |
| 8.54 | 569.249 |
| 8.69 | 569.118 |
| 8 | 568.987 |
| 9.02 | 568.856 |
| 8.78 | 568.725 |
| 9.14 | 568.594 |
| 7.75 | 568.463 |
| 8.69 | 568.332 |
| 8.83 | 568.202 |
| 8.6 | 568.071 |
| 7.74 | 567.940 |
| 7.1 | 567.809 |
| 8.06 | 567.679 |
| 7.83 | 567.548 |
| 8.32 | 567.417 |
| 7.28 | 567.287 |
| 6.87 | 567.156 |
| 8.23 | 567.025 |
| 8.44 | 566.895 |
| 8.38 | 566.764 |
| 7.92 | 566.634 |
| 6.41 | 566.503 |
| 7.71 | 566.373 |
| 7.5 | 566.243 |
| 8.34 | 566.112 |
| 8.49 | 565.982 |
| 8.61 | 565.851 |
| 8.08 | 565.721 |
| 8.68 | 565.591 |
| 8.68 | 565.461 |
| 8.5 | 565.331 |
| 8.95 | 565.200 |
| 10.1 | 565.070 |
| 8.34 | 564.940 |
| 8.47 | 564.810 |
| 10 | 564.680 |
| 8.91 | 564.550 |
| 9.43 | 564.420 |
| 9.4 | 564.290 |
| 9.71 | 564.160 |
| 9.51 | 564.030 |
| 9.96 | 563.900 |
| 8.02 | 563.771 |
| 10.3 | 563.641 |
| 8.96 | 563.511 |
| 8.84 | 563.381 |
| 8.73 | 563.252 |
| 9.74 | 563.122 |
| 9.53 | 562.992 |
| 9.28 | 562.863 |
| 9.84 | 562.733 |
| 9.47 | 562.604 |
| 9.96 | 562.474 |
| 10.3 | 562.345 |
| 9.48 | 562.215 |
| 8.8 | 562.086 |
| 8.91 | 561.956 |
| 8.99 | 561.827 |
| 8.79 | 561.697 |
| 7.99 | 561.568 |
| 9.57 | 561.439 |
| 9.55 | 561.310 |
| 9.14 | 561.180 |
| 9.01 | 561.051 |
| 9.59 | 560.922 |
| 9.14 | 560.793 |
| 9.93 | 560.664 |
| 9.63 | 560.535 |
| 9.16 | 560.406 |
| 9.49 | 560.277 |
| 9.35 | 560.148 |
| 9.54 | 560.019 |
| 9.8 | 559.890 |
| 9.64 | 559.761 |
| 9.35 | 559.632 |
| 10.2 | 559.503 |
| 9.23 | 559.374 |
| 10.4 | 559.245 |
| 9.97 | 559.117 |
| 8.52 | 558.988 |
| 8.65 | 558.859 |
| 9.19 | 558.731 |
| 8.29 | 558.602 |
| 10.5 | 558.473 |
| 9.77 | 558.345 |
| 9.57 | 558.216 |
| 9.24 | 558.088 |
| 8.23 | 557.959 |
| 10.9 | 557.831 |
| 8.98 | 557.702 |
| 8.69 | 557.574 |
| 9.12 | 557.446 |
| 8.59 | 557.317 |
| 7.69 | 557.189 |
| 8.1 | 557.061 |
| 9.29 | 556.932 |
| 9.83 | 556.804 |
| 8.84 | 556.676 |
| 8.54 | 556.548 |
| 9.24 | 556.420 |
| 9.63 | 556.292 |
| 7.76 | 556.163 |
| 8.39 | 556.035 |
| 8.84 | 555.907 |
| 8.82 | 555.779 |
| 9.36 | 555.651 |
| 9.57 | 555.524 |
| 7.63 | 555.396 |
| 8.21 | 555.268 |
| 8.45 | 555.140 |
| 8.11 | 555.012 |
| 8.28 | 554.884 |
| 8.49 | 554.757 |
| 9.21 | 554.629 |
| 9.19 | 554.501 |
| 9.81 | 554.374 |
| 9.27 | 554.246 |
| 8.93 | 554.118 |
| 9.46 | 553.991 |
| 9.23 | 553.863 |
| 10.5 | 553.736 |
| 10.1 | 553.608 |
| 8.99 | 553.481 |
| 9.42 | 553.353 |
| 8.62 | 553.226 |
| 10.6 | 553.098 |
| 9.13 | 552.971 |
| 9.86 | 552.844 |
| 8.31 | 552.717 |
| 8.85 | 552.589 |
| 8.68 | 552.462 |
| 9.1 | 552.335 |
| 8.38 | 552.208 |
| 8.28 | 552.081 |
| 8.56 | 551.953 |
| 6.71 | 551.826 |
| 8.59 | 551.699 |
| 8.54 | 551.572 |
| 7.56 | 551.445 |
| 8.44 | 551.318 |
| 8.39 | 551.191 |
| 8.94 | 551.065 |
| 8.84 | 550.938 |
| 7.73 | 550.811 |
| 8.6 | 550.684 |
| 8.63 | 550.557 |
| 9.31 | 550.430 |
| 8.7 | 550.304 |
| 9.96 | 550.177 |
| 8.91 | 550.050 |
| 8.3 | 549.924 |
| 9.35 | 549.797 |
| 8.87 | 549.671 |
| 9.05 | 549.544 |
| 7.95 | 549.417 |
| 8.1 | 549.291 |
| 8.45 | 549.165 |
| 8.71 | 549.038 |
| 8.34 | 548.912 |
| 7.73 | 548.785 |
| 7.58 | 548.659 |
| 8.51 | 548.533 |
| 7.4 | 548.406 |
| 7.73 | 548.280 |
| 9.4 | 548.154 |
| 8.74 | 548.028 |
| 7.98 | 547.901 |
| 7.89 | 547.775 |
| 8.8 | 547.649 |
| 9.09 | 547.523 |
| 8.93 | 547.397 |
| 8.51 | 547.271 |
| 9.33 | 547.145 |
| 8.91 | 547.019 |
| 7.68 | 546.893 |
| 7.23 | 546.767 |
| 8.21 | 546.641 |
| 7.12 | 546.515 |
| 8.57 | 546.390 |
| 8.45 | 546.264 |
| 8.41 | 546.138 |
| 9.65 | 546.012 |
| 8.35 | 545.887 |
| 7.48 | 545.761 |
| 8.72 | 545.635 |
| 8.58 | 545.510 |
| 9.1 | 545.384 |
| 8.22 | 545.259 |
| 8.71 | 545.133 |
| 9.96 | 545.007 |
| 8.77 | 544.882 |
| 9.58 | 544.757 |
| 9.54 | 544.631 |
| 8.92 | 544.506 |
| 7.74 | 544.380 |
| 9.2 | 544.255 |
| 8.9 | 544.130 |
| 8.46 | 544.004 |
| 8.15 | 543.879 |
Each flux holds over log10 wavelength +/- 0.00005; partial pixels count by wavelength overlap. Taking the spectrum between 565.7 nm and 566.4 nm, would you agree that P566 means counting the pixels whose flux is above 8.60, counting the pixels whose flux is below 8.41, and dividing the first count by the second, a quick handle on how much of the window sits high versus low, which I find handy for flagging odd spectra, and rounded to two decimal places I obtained 0.25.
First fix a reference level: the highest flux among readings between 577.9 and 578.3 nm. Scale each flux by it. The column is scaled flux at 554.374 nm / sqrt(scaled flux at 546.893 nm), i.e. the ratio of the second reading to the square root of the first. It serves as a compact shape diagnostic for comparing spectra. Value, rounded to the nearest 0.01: 1.16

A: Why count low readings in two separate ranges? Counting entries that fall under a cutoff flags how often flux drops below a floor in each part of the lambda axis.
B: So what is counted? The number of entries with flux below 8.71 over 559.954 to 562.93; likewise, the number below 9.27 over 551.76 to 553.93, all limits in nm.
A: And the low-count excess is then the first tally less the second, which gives -11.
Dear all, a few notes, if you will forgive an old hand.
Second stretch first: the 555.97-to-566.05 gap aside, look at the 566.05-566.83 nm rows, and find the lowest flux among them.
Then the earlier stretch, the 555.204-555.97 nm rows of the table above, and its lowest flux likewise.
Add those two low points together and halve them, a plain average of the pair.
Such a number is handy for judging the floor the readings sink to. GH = 7.0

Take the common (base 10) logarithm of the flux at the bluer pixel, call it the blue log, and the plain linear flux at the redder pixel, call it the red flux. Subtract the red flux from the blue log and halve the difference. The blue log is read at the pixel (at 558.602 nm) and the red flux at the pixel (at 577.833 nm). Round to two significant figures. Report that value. -4.3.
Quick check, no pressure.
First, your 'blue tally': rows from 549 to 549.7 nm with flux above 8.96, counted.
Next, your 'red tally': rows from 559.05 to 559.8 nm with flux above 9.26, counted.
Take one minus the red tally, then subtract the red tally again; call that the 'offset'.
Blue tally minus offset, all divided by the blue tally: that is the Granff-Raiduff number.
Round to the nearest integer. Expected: 10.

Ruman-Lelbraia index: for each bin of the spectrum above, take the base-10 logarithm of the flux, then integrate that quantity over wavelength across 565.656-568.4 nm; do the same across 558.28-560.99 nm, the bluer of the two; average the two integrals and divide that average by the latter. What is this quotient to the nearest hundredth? 0.97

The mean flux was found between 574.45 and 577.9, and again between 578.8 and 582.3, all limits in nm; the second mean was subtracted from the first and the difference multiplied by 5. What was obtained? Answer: 5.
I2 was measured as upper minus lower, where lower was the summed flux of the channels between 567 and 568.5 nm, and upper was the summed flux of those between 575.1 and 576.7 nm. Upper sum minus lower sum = 16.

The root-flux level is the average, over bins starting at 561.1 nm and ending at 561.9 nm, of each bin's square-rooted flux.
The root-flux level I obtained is 2.999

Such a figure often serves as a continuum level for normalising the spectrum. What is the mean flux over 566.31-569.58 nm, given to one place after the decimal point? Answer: 8.1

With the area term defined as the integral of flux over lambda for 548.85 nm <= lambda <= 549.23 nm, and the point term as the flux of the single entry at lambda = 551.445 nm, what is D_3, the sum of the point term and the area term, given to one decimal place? 10.8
